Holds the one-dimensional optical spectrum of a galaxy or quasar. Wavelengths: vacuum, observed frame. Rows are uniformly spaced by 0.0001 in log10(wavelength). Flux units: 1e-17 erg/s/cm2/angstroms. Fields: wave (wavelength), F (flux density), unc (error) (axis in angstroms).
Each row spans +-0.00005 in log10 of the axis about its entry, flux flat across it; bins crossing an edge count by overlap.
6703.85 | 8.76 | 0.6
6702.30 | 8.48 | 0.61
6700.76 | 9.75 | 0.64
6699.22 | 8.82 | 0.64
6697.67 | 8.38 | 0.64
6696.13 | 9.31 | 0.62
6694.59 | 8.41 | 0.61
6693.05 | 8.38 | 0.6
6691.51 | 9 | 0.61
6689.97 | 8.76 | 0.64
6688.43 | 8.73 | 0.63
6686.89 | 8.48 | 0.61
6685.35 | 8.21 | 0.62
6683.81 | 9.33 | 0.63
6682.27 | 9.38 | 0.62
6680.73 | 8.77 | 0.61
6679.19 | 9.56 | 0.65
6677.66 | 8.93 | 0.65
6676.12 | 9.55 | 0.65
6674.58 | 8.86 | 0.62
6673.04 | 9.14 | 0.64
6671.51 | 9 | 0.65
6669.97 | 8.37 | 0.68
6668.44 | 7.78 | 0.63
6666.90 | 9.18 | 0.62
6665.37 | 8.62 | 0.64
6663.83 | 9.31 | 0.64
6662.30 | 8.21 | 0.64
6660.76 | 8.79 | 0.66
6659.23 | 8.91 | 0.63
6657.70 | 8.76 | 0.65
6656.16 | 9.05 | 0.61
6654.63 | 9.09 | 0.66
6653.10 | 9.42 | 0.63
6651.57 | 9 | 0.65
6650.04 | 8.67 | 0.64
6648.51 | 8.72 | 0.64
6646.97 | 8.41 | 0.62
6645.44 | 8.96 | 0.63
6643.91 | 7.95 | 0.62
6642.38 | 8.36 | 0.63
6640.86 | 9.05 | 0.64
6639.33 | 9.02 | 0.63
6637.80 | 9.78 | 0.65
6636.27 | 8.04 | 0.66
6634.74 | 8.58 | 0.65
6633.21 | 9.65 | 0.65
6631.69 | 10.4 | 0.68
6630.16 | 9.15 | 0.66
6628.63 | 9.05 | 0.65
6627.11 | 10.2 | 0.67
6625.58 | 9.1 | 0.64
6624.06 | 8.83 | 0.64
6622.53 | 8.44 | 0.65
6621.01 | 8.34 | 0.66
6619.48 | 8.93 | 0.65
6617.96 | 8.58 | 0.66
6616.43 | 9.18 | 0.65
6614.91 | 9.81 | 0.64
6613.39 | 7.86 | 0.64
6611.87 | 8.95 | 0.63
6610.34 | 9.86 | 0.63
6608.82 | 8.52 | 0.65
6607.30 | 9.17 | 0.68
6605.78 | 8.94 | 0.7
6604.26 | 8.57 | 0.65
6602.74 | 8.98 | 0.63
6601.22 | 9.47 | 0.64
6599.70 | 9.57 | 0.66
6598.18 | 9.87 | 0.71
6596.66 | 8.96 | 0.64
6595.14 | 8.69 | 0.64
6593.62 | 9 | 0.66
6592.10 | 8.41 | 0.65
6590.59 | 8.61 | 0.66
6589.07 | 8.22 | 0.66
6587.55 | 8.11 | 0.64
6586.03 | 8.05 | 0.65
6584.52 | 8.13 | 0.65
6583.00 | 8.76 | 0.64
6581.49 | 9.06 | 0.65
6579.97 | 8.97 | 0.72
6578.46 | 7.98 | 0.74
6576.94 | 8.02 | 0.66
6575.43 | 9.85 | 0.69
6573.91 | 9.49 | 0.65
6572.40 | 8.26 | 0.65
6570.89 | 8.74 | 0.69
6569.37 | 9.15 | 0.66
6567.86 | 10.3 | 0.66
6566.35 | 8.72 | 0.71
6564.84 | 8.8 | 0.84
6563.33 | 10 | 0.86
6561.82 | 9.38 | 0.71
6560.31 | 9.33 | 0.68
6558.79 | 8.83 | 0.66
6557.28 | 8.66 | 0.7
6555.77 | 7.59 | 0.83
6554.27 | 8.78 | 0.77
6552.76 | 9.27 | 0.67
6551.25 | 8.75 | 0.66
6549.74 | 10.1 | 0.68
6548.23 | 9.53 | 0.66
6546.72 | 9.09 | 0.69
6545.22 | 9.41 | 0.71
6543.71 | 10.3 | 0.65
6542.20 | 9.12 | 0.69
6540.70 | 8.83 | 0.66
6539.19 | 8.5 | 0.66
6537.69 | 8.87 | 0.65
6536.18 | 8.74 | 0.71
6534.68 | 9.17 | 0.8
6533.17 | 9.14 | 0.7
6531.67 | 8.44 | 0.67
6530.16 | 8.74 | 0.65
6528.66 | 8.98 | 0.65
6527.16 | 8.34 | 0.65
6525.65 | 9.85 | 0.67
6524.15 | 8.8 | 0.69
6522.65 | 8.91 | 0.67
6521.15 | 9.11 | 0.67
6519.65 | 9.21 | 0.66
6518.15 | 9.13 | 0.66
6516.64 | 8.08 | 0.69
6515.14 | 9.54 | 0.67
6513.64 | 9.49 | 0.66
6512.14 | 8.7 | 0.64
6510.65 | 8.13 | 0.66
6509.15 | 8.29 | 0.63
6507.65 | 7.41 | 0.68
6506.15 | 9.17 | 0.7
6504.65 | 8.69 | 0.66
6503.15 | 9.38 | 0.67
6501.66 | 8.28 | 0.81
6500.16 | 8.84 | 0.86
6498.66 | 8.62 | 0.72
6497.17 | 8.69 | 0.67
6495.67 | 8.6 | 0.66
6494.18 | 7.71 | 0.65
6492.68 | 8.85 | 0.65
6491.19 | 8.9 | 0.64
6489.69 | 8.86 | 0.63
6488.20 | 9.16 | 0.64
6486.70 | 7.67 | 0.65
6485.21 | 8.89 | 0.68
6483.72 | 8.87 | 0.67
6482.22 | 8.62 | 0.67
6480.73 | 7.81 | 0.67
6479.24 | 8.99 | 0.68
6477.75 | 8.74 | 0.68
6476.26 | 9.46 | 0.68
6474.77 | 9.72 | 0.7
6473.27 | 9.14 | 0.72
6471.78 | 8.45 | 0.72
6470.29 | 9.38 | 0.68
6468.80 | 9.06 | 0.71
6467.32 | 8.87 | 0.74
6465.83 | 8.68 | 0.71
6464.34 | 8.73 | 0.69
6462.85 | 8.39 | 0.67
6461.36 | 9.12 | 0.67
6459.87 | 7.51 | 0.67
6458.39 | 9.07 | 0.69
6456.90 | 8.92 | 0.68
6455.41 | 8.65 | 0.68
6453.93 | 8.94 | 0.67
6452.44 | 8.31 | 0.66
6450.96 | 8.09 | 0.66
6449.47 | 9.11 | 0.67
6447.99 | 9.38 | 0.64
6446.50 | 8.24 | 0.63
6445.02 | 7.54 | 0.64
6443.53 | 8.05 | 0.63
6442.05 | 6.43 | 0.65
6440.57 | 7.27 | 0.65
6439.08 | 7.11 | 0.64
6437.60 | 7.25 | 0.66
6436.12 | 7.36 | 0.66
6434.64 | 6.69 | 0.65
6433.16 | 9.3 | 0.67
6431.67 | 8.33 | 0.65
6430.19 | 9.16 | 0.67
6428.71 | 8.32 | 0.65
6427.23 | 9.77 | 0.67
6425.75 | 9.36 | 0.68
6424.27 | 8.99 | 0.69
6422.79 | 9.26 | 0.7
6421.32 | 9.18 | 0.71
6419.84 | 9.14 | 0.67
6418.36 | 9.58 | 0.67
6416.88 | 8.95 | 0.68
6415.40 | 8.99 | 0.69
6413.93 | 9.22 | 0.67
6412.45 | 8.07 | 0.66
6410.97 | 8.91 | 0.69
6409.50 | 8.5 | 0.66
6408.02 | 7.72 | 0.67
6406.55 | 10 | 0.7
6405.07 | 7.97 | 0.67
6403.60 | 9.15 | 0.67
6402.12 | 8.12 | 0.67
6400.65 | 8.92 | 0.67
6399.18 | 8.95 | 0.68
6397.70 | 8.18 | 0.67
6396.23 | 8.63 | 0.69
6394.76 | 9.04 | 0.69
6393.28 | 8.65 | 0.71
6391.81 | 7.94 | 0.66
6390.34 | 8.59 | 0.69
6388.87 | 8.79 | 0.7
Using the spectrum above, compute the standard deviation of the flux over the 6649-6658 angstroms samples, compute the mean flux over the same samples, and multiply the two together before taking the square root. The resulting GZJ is 1.5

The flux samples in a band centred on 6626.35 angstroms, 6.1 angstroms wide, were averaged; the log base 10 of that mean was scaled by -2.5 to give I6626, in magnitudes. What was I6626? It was -2.42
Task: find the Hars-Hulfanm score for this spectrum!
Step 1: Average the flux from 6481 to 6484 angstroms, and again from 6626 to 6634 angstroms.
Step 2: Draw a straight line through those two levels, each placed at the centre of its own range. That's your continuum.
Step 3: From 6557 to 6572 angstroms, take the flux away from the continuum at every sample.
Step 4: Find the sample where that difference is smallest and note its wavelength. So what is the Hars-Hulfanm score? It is 6567.86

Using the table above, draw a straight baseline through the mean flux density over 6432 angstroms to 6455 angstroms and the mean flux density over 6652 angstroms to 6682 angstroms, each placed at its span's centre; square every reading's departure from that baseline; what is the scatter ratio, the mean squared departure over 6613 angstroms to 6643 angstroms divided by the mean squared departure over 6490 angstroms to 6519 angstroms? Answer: 1.0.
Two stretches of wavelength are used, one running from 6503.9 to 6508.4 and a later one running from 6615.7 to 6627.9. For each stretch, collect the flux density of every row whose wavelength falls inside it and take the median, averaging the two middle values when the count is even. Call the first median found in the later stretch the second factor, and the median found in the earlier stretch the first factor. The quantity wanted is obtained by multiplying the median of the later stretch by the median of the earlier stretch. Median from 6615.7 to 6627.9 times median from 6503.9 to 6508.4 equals 77.2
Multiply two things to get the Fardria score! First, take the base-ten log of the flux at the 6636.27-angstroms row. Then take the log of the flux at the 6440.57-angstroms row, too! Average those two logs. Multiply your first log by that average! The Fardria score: 0.80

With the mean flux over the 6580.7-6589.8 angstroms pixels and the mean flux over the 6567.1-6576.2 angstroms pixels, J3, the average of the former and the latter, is 8.84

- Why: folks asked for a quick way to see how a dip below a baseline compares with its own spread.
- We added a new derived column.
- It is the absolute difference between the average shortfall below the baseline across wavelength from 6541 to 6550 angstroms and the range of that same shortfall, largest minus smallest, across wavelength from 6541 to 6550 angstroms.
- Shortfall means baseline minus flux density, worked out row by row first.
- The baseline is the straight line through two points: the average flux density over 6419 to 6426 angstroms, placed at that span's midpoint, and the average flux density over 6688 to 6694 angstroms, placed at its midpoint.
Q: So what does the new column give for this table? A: 1.8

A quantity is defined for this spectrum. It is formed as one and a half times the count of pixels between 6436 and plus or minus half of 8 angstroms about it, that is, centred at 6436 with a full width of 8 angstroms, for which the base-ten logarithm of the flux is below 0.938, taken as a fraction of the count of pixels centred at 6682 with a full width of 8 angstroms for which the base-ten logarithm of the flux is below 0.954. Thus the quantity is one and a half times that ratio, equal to 3.0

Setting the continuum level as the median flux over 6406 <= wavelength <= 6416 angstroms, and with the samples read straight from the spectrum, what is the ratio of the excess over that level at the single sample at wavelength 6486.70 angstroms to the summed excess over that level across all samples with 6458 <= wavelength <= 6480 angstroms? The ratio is 3.6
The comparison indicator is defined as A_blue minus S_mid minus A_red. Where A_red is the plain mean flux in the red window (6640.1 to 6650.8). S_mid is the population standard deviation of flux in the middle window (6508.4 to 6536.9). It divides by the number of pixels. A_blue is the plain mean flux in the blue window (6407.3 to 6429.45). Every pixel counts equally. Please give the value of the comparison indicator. -0.13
